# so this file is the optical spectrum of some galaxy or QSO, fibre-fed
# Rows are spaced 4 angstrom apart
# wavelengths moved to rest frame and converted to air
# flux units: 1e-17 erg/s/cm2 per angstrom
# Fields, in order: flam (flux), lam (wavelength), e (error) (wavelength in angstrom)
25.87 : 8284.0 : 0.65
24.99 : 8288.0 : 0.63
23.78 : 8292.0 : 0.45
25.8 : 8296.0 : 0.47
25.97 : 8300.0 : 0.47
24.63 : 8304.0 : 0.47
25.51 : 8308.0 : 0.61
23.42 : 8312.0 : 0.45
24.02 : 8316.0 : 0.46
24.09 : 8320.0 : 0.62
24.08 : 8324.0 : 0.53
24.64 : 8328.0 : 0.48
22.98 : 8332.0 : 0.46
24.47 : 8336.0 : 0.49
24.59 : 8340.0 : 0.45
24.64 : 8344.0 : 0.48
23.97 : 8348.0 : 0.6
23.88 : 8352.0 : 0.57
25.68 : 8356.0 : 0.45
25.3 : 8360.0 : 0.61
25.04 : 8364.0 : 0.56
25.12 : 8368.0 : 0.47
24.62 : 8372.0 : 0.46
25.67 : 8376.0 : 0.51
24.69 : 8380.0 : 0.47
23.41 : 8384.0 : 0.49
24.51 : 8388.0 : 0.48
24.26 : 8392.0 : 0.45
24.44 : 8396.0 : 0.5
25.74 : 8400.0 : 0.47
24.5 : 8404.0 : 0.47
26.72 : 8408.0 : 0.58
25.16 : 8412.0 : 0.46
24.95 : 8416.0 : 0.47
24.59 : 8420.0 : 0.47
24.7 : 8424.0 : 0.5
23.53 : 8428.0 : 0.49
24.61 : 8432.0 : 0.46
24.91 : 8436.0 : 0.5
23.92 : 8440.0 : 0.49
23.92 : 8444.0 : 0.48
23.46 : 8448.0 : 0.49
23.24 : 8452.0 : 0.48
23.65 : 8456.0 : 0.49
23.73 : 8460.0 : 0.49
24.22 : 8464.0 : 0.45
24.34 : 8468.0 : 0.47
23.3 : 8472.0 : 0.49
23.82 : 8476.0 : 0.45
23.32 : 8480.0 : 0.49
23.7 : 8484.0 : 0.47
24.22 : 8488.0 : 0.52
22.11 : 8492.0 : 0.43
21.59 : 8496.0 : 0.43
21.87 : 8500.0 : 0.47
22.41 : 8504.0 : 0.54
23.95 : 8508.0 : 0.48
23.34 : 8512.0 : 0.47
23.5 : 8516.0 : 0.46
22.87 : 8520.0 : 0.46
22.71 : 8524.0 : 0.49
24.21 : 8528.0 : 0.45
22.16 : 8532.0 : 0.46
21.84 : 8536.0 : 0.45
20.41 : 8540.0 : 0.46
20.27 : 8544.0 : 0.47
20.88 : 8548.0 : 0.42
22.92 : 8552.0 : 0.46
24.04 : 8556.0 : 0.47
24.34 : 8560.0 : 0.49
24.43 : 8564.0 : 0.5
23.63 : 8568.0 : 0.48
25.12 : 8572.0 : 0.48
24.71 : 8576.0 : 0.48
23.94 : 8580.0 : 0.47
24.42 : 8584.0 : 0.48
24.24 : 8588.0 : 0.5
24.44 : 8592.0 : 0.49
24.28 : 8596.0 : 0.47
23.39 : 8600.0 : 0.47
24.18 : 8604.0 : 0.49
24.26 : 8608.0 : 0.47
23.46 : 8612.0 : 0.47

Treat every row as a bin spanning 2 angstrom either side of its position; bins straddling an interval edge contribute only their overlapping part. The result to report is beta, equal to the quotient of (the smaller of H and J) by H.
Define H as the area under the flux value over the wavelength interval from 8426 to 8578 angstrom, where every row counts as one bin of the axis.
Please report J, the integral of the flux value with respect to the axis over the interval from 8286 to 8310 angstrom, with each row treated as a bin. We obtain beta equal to 0.2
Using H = 3541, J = 603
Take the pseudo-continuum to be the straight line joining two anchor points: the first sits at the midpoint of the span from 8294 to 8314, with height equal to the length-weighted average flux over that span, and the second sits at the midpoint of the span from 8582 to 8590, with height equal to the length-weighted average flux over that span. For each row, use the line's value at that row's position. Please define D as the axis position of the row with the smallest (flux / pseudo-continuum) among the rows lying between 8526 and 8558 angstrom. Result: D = 8544.0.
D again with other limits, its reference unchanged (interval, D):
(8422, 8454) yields 8452.0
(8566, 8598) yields 8568.0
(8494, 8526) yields 8496.0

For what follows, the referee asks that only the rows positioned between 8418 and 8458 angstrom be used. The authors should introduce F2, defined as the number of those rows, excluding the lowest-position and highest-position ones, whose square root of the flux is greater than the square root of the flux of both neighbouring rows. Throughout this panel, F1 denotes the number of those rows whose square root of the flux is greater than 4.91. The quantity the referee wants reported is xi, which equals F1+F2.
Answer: 6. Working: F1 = 4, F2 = 2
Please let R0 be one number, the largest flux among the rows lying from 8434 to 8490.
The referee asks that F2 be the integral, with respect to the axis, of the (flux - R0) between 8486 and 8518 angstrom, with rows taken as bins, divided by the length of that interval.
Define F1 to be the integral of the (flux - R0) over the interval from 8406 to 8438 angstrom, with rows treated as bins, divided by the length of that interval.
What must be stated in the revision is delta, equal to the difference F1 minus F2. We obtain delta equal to 2.0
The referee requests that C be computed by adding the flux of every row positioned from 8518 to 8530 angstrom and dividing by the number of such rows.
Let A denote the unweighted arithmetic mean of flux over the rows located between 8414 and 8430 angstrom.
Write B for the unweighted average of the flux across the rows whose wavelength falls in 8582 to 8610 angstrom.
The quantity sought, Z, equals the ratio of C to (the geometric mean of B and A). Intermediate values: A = 24.4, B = 24.2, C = 23.3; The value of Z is 0.96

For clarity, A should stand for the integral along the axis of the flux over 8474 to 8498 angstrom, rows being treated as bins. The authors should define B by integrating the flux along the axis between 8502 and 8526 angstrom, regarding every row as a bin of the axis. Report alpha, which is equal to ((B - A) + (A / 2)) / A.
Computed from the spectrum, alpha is 0.50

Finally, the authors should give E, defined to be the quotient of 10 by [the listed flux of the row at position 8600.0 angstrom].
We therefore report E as 0.428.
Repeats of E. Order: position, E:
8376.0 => 0.390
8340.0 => 0.407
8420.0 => 0.407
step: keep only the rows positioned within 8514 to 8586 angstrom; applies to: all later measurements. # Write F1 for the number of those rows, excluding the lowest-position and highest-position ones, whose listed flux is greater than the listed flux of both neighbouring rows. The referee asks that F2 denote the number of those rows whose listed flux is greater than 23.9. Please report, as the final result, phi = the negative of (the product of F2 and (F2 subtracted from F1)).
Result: 40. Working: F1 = 3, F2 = 8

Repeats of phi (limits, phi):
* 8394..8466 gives 117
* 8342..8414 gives 160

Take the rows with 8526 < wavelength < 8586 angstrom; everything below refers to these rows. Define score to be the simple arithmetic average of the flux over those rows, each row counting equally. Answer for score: 23.2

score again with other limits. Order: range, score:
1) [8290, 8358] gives 24.5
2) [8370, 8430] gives 24.8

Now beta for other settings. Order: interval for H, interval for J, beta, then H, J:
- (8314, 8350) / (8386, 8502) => 1.0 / 870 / 2788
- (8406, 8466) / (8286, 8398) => 1.0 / 1461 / 2753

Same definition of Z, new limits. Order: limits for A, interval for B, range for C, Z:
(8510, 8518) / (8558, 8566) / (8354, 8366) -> 1.06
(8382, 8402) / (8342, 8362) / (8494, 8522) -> 0.93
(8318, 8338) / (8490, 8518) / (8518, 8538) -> 0.97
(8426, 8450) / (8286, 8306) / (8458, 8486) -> 0.97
